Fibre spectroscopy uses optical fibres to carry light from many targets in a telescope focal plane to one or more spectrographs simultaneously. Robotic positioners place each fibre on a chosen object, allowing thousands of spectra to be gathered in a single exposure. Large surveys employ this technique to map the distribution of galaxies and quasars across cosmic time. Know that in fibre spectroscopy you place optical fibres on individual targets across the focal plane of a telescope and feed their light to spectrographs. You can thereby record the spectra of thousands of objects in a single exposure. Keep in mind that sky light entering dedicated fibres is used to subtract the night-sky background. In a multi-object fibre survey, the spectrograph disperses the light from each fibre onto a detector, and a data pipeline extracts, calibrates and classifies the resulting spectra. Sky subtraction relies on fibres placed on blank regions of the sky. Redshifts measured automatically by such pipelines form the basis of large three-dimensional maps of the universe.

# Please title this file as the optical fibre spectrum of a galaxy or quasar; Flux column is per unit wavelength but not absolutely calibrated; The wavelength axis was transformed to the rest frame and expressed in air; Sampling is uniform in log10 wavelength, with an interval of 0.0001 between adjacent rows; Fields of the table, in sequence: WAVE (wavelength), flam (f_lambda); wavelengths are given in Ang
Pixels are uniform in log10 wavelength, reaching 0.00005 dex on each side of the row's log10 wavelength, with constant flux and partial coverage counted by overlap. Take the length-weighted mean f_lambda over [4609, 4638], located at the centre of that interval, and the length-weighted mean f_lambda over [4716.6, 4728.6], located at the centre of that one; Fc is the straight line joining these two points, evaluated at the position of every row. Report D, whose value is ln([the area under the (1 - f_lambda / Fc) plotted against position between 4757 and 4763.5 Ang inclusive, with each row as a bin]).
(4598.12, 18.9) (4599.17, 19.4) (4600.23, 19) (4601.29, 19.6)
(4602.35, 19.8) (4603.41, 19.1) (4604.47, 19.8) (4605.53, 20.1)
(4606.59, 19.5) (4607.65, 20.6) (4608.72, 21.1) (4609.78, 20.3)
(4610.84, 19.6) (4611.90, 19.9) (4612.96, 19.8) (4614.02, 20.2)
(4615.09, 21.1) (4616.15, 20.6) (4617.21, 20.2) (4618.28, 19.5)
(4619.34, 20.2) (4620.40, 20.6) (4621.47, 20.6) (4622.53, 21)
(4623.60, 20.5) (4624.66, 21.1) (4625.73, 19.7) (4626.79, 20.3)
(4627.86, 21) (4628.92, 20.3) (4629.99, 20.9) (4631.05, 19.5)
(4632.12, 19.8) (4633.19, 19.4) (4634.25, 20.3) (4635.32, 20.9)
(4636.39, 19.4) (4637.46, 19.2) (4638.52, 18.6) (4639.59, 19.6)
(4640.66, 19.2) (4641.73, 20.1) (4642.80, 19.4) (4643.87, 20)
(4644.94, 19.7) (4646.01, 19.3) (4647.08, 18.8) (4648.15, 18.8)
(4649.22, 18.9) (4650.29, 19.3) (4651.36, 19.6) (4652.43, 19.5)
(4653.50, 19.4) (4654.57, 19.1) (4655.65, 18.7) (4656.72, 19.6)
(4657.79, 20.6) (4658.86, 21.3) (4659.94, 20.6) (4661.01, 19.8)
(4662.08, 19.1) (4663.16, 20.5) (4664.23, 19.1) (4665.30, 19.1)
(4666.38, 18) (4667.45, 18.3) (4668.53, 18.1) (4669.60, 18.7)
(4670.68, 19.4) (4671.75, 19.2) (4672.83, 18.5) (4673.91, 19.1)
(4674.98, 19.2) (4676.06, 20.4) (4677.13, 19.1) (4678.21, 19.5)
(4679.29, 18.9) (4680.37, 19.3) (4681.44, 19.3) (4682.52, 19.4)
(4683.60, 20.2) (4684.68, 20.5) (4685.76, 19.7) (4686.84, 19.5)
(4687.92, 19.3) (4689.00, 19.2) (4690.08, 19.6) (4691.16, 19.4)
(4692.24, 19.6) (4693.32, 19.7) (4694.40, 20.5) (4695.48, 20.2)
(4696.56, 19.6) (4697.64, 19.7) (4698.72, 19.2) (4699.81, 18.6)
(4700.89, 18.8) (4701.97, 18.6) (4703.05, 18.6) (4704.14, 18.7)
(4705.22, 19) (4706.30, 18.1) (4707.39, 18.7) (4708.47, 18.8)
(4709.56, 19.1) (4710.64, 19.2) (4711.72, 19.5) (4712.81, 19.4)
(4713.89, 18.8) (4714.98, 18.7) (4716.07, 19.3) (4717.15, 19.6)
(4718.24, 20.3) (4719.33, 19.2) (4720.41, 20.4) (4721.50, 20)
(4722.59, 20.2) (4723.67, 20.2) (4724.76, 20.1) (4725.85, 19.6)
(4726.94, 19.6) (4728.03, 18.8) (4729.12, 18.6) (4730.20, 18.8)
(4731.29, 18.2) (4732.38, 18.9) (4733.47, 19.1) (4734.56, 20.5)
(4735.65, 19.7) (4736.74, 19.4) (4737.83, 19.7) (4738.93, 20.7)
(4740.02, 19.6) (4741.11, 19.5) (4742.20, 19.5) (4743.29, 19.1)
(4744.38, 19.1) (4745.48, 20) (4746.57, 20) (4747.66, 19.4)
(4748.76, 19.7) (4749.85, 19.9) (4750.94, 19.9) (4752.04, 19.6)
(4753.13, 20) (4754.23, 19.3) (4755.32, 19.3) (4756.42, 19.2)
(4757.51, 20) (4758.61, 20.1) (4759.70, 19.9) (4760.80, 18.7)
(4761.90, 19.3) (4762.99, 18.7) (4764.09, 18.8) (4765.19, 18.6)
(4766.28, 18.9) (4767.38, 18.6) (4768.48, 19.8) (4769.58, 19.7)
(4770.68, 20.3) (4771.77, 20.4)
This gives -2.7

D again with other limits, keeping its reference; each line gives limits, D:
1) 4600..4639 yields -1.2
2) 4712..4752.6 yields -0.8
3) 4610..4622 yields -3.5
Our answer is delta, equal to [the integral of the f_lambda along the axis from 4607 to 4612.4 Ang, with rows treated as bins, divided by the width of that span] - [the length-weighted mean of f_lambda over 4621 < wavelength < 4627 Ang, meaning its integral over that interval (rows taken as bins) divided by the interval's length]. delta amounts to -0.29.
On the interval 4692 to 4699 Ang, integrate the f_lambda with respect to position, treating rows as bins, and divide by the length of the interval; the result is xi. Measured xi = 19.8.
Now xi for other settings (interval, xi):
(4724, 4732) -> 19.1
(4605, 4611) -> 20.2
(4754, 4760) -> 19.7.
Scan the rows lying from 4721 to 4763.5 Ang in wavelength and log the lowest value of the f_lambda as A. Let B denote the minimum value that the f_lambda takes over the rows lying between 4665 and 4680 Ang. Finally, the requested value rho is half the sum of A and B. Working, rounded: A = 18.2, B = 18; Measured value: 18.1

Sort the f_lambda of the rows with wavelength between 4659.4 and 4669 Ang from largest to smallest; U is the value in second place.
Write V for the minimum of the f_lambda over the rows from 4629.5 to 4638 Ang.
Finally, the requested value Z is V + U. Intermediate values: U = 20.5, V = 19.2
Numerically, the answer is 39.7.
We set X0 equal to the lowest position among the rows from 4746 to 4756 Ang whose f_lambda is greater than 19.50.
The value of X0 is 4746.57 Ang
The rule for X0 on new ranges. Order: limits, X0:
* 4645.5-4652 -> 4651.36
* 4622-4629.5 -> 4622.53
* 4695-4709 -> 4695.48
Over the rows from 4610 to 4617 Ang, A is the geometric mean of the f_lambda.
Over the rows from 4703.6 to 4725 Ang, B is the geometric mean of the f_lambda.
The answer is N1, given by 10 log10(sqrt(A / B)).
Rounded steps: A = 20.2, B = 19.4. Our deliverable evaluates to 0.09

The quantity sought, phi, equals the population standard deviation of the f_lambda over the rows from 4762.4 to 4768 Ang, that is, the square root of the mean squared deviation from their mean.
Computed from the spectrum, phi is 0.12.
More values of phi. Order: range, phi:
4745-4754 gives 0.21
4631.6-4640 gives 0.66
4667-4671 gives 0.50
